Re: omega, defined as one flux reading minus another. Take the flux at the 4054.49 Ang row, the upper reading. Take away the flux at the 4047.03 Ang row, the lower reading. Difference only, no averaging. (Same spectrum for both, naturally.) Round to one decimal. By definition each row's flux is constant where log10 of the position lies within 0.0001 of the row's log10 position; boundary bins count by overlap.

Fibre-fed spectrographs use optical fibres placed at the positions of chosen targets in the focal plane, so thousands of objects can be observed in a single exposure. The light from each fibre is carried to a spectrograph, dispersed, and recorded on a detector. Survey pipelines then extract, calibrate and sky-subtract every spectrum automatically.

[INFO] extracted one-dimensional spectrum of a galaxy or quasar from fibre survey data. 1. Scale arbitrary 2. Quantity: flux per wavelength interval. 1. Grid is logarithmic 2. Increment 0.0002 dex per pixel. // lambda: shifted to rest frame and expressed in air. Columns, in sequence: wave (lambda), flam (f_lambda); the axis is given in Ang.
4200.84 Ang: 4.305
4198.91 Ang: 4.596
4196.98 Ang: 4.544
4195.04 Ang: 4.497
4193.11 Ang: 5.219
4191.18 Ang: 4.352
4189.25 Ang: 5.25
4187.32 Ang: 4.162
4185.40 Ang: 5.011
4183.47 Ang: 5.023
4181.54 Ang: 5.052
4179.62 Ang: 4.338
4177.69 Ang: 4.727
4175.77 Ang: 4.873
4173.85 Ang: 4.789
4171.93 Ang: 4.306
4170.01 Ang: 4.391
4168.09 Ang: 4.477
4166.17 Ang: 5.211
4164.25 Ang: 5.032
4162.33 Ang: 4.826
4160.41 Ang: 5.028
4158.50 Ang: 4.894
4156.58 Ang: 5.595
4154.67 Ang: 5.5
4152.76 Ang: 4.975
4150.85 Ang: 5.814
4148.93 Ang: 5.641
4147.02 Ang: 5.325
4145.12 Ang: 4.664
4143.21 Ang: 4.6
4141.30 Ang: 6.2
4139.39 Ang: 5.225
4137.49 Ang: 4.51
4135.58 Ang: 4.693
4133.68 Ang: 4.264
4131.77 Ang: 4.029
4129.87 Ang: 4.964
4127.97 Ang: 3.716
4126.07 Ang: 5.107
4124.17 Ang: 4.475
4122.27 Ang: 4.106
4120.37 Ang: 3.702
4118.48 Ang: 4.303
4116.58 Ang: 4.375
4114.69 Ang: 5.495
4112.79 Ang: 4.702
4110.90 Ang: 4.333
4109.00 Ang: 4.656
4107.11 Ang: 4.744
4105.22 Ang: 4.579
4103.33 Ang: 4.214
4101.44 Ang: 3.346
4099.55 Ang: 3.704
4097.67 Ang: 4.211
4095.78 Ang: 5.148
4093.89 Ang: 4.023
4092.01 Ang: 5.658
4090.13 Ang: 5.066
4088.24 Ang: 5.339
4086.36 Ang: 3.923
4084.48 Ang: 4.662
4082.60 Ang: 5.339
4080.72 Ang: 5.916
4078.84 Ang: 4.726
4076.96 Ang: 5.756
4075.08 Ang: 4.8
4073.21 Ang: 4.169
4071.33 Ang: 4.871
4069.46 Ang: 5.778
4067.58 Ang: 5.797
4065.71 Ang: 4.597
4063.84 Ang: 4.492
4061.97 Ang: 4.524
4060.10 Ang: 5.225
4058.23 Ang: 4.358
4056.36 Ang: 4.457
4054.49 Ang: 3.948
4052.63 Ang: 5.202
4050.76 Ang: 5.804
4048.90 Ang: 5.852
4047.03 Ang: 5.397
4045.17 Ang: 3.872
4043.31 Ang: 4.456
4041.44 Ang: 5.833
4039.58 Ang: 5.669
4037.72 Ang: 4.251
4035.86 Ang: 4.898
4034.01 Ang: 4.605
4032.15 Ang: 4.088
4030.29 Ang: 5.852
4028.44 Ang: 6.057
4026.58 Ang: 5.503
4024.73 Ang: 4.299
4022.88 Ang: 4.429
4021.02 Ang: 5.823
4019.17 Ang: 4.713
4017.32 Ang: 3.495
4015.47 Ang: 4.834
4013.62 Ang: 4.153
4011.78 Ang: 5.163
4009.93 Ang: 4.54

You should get -1.4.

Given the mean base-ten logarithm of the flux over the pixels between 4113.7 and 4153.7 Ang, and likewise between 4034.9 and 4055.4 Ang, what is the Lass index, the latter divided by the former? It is 1.03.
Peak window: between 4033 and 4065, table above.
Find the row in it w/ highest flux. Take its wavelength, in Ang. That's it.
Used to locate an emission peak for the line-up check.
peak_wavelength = 4048.90 Ang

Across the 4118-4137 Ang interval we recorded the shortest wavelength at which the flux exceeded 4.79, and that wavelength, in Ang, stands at 4126.07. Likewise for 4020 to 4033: 4021.02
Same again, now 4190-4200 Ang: 4193.11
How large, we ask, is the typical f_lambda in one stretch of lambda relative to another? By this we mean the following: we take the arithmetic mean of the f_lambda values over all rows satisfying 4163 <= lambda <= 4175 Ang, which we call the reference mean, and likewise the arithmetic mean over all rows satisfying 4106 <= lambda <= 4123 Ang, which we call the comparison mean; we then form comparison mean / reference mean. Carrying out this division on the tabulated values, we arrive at 0.96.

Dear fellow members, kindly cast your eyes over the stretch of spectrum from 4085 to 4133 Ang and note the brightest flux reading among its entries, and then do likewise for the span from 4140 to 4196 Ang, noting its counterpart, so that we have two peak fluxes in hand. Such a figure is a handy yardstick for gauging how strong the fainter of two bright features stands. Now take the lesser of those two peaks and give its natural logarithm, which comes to 1.73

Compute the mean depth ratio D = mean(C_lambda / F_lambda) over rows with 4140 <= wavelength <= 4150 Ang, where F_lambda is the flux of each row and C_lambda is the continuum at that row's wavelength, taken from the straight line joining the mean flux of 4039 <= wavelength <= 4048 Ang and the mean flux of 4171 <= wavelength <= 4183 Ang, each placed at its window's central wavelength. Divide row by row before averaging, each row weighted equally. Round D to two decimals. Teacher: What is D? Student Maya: 0.91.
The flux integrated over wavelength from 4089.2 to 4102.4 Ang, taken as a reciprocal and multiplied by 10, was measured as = 0.170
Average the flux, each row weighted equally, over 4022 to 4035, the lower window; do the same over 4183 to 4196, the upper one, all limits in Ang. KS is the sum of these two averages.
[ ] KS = 9.76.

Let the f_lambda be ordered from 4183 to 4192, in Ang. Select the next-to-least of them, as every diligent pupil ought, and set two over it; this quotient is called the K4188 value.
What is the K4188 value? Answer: 0.46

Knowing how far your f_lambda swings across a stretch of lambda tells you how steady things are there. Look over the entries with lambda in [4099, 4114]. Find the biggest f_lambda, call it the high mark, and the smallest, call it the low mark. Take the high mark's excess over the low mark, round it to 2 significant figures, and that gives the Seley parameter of 1.4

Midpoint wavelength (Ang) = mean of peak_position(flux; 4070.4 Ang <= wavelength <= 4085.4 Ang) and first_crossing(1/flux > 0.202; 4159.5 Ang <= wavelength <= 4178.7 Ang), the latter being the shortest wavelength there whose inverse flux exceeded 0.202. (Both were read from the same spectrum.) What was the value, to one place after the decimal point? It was 4121.5 Ang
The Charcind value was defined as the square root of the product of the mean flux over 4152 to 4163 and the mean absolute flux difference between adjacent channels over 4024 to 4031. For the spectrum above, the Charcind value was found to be 1.8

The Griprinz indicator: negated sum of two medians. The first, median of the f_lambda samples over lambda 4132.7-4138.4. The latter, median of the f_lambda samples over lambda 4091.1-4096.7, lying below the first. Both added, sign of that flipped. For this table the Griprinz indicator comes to -9.7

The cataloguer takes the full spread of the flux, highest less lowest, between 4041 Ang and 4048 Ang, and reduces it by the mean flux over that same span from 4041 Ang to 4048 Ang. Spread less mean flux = -2.9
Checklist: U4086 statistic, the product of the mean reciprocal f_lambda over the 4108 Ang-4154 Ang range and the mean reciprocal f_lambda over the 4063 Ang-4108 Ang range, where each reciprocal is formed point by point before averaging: 0.0458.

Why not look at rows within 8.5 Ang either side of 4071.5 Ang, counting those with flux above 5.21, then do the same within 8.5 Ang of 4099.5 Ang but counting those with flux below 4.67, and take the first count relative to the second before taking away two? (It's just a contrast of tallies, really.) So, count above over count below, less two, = -1.5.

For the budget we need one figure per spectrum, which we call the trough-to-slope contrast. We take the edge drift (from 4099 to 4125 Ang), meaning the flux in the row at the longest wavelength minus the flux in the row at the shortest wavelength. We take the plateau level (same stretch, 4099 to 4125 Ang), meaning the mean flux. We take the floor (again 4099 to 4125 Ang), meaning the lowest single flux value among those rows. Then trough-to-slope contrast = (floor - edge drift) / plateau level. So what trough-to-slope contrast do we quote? 0.59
